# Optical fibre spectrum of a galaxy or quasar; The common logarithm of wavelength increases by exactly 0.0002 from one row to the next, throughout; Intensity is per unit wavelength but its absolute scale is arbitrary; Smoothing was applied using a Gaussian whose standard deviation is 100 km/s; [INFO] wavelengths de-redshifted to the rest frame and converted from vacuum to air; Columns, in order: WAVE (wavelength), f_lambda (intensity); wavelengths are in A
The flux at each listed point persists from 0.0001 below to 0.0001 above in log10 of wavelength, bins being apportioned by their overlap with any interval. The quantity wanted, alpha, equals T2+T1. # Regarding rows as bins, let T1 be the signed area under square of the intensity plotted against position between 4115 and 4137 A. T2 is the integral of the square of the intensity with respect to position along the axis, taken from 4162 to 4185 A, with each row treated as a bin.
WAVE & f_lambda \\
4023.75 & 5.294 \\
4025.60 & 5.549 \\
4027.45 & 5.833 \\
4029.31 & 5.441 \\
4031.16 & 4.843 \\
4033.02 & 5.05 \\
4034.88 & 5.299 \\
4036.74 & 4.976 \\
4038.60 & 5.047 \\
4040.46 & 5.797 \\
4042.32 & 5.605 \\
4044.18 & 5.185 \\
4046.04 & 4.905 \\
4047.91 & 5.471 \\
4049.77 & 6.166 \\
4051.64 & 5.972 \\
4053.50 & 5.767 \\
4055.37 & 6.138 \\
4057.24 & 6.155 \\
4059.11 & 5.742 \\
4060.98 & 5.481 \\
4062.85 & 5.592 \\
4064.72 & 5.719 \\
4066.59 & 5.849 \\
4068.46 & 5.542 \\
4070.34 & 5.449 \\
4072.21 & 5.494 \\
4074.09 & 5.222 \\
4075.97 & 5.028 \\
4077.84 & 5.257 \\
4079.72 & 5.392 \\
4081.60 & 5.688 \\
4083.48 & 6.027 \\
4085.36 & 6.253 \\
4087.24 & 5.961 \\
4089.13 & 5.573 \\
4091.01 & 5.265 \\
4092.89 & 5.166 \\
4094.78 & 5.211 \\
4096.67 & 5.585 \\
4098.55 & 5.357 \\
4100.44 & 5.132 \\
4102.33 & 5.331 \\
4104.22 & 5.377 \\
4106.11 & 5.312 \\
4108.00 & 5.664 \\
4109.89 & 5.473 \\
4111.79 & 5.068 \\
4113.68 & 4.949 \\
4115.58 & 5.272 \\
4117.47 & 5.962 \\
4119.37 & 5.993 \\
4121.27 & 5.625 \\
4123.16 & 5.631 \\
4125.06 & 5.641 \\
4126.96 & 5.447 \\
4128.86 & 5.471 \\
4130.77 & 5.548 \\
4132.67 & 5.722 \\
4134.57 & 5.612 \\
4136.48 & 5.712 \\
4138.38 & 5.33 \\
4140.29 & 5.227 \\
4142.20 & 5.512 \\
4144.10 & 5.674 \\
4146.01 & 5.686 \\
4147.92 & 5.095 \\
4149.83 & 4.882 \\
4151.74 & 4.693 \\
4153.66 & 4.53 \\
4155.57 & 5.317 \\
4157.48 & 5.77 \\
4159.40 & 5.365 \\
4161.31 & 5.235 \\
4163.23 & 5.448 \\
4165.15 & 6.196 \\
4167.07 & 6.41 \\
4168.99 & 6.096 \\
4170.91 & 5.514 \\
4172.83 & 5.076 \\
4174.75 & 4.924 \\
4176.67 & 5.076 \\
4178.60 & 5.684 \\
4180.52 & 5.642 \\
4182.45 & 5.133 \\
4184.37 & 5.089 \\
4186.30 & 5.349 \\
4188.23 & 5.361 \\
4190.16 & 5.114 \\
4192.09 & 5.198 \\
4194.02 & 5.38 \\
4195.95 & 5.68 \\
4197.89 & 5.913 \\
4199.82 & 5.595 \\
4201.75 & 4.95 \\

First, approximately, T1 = 701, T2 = 708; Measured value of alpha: 1409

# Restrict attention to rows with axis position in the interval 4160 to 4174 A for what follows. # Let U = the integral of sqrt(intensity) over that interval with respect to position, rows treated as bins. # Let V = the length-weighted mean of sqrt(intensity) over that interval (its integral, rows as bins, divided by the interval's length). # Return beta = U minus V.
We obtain 31.0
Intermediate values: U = 33.4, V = 2.38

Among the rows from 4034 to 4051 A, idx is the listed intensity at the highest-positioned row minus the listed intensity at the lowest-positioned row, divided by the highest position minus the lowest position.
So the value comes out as 0.058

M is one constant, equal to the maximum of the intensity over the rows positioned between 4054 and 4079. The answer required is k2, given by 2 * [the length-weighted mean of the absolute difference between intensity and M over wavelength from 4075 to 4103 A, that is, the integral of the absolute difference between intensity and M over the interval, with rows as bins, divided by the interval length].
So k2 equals 1.37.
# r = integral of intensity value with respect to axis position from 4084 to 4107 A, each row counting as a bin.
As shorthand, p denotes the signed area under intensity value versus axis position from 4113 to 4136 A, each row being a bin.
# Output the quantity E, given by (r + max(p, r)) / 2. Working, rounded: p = 128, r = 126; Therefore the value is 127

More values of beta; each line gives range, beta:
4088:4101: 27.7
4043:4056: 28.5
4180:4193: 27.5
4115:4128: 28.6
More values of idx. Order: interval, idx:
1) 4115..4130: 0.015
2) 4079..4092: -0.011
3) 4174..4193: 0.016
